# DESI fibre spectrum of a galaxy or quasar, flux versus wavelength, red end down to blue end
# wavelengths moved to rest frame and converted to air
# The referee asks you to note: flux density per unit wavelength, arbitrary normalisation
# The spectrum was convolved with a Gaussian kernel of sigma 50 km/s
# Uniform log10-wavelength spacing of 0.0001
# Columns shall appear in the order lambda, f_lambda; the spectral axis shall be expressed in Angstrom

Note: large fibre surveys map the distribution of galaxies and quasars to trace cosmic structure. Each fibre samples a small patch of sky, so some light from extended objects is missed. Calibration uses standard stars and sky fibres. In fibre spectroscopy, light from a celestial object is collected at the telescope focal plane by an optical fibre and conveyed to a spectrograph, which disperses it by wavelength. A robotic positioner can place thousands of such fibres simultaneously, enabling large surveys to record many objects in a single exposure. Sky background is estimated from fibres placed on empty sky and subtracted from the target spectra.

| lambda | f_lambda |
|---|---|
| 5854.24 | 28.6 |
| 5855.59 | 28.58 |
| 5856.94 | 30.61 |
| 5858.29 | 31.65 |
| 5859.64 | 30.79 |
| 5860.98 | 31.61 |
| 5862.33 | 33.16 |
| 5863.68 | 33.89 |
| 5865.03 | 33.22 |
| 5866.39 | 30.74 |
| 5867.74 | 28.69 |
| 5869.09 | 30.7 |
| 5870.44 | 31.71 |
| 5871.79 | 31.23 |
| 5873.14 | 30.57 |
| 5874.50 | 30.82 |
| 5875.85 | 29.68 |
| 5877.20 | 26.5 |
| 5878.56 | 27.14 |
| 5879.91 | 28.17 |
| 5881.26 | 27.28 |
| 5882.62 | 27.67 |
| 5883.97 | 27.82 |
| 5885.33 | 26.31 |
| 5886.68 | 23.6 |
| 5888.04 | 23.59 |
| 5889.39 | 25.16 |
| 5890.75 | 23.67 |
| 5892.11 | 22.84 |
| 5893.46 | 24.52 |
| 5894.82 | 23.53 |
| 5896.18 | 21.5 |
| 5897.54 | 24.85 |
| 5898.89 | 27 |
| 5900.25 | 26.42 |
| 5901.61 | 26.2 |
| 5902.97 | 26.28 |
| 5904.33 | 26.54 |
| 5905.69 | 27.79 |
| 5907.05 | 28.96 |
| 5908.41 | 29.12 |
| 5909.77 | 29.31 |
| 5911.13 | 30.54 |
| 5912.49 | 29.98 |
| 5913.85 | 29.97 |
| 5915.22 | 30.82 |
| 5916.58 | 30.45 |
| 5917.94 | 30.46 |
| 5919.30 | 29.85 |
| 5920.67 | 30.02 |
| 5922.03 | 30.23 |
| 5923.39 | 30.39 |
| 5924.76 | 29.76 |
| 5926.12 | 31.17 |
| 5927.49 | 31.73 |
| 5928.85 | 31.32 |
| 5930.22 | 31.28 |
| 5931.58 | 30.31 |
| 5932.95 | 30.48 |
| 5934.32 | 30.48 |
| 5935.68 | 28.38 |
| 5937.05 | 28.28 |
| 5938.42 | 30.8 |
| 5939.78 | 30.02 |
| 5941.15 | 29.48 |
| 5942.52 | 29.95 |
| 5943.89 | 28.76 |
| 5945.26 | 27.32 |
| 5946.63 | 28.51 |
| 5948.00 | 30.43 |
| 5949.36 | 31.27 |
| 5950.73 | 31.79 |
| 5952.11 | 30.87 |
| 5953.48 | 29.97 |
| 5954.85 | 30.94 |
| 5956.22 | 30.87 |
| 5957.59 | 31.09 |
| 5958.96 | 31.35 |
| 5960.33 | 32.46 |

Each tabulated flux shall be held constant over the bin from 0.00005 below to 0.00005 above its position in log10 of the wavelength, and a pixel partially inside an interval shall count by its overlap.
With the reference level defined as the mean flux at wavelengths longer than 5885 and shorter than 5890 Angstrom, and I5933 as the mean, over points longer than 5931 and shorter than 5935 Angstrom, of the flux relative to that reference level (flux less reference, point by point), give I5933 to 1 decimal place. 5.8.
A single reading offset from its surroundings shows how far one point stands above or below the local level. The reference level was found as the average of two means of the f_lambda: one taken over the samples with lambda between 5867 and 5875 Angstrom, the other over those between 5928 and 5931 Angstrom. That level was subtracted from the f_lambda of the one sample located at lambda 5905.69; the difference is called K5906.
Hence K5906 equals -3.2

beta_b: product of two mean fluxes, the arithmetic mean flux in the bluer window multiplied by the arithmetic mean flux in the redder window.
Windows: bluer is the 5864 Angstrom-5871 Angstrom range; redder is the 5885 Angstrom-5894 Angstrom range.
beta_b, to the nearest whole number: 752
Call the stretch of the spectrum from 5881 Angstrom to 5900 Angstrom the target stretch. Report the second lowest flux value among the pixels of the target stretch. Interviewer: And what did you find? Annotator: 22.84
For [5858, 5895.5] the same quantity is 23.53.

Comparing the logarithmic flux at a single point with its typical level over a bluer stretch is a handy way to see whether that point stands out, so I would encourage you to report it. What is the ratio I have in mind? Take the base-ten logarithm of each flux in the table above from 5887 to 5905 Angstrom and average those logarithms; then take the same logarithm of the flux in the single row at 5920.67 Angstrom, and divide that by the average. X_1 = 1.061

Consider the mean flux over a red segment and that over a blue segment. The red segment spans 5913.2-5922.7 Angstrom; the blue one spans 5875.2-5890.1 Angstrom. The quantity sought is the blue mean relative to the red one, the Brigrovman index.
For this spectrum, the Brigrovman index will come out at 0.88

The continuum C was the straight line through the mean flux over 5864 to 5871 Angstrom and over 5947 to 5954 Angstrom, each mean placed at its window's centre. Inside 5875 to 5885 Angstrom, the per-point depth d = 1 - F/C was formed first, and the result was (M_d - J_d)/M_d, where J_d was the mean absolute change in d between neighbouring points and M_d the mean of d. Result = 0.68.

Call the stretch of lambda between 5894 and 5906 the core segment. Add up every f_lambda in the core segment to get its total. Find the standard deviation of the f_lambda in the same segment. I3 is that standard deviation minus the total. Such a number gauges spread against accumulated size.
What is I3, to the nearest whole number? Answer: -228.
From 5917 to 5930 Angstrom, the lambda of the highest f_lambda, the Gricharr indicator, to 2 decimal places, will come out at 5927.49 Angstrom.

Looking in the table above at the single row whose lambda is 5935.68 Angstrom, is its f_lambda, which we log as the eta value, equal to 28.38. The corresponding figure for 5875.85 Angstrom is 29.68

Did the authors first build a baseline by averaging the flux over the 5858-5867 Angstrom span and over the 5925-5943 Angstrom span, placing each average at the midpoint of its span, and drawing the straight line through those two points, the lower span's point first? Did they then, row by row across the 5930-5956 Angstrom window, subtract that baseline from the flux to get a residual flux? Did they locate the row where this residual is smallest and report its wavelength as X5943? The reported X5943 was 5945.26 Angstrom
